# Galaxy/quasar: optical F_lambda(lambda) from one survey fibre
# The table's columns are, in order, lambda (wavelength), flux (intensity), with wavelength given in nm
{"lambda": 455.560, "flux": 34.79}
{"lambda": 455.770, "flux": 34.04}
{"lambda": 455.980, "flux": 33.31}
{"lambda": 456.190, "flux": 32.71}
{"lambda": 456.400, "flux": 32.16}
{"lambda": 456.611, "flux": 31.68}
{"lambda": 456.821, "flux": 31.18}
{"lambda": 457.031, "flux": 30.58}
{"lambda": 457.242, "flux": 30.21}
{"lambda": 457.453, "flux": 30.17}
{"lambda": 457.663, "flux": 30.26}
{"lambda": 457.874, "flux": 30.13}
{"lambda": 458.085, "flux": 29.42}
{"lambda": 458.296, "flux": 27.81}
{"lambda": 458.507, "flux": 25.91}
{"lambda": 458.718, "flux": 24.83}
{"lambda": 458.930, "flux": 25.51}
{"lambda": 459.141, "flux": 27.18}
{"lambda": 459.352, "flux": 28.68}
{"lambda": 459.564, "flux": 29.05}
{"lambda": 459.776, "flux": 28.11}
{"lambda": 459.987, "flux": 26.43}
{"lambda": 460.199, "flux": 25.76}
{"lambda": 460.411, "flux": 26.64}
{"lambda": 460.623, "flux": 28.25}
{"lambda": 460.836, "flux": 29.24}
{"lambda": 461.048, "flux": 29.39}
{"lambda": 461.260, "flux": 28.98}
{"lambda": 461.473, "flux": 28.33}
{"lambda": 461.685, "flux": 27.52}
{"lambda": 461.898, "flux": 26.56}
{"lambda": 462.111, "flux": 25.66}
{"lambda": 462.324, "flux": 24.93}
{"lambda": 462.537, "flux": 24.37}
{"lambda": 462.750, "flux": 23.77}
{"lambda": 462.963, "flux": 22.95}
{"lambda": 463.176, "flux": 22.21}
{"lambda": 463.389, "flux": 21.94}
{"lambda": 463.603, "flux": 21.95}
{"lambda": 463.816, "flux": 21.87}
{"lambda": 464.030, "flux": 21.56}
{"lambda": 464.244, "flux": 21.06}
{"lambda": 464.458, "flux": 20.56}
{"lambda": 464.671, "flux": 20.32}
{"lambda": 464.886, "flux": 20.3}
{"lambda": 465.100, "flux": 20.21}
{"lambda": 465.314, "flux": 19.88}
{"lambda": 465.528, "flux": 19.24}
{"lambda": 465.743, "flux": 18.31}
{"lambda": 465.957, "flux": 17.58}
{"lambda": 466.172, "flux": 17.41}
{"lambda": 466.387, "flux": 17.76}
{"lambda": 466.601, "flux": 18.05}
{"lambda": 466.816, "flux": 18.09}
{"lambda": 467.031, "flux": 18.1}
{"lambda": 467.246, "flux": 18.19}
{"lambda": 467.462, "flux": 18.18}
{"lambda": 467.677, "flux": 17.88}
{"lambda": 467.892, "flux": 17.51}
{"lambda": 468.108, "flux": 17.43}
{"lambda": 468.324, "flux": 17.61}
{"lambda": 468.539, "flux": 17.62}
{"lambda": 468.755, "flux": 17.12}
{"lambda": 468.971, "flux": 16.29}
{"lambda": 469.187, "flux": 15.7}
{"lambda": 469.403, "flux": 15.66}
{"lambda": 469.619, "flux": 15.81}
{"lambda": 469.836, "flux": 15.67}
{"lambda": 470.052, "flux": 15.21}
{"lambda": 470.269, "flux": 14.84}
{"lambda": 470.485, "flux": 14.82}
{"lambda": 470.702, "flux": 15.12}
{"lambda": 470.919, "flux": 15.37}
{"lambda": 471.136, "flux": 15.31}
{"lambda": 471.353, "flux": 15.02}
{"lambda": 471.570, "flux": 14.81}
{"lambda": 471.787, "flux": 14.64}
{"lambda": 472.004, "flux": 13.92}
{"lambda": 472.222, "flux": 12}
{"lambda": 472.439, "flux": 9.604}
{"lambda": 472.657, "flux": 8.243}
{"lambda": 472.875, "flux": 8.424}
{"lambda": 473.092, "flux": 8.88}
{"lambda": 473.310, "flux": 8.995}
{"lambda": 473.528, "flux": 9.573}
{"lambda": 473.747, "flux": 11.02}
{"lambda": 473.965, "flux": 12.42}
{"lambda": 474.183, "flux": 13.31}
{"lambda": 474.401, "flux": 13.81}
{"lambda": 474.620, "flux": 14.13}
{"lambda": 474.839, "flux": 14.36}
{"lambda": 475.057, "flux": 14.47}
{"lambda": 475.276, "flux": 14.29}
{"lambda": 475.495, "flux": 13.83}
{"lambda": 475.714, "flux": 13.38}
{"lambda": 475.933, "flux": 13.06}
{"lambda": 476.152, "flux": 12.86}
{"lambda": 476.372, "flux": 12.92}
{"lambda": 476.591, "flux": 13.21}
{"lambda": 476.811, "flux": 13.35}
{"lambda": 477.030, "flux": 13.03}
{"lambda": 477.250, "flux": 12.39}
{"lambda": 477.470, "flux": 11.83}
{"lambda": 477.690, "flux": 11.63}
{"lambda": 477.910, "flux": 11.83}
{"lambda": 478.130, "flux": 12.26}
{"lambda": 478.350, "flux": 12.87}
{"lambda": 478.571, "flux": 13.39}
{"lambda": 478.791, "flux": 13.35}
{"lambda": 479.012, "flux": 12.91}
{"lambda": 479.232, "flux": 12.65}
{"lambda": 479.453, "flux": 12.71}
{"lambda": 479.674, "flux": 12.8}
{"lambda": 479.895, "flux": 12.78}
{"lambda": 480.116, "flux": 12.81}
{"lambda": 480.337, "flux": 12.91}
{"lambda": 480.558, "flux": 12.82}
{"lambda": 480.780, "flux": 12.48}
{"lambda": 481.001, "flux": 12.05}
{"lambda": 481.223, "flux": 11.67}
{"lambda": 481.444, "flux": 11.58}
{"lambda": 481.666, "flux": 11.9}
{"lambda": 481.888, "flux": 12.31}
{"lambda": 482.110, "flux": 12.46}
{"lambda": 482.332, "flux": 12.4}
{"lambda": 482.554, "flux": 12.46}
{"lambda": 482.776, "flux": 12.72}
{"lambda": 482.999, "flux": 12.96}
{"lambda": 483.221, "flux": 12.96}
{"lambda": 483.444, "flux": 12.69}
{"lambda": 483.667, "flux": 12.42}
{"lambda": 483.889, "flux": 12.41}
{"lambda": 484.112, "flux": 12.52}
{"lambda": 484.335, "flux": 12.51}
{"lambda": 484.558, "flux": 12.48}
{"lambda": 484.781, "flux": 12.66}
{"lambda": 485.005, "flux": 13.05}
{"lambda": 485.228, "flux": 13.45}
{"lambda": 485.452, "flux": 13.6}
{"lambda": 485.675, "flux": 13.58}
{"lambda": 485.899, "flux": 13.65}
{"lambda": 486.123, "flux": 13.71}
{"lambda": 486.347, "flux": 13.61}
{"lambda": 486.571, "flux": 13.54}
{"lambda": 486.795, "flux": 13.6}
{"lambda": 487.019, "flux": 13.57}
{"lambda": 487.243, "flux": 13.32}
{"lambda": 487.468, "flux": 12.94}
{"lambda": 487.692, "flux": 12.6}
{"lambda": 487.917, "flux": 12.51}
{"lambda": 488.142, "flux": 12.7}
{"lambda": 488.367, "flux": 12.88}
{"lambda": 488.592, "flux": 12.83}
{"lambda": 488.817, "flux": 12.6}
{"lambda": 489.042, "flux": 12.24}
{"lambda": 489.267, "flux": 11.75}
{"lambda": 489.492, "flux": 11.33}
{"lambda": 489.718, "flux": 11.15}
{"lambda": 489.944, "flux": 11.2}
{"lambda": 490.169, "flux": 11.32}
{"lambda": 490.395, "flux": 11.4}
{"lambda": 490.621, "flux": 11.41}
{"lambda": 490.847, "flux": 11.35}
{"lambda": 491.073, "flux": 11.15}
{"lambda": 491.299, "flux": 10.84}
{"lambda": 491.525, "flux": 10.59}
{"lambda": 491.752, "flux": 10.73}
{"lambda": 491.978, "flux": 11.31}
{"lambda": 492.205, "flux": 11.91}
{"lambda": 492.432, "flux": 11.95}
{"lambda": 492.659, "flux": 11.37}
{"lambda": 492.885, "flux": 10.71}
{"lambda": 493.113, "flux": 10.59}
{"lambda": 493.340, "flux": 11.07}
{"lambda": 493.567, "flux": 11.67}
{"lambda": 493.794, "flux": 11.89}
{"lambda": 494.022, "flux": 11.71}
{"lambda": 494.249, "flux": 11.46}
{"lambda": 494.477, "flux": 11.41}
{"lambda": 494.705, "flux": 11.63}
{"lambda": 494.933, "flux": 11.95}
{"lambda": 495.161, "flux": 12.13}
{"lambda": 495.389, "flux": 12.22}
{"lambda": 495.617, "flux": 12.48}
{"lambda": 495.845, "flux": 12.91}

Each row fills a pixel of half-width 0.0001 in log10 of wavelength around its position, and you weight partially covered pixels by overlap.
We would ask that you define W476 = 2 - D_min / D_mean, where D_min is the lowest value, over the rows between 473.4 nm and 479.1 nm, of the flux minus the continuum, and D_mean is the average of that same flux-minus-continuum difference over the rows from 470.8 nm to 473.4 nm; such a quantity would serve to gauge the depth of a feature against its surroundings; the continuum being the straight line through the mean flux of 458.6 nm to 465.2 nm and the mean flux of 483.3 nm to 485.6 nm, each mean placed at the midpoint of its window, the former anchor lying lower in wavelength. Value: 0.76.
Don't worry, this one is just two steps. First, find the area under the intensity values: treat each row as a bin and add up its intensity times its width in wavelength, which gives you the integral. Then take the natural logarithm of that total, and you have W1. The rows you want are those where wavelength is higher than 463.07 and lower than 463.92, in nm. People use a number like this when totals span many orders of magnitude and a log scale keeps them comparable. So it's 2.9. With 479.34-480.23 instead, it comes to 2.4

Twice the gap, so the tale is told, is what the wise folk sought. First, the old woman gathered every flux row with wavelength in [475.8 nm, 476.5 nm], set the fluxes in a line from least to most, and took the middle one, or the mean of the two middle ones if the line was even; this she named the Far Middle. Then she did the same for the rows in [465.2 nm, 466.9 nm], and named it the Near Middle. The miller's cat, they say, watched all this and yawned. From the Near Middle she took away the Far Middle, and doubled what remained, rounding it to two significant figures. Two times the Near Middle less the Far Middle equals 10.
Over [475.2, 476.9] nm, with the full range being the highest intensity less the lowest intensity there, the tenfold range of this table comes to 14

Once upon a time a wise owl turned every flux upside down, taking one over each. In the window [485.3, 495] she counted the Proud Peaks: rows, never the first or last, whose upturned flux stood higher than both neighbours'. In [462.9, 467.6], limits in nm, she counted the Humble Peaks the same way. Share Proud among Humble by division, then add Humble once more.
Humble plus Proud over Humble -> 5.5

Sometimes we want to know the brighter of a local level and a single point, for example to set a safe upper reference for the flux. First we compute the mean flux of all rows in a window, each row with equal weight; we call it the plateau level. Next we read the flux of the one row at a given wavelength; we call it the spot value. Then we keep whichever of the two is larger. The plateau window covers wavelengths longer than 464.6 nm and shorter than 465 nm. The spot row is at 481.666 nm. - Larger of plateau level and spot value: 20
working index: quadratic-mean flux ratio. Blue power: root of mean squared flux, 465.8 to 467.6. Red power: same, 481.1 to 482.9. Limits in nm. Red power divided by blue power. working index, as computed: 0.7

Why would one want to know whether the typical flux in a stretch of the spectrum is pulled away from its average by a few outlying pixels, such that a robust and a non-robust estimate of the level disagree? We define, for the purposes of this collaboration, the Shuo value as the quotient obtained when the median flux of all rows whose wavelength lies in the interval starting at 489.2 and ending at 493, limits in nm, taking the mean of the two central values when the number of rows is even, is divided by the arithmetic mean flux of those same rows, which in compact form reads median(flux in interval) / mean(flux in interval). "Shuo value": 1.01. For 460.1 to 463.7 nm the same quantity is 1.00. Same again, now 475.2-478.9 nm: 1.01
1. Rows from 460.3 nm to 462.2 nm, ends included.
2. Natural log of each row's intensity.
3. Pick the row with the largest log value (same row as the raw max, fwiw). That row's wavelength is 461.048 nm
